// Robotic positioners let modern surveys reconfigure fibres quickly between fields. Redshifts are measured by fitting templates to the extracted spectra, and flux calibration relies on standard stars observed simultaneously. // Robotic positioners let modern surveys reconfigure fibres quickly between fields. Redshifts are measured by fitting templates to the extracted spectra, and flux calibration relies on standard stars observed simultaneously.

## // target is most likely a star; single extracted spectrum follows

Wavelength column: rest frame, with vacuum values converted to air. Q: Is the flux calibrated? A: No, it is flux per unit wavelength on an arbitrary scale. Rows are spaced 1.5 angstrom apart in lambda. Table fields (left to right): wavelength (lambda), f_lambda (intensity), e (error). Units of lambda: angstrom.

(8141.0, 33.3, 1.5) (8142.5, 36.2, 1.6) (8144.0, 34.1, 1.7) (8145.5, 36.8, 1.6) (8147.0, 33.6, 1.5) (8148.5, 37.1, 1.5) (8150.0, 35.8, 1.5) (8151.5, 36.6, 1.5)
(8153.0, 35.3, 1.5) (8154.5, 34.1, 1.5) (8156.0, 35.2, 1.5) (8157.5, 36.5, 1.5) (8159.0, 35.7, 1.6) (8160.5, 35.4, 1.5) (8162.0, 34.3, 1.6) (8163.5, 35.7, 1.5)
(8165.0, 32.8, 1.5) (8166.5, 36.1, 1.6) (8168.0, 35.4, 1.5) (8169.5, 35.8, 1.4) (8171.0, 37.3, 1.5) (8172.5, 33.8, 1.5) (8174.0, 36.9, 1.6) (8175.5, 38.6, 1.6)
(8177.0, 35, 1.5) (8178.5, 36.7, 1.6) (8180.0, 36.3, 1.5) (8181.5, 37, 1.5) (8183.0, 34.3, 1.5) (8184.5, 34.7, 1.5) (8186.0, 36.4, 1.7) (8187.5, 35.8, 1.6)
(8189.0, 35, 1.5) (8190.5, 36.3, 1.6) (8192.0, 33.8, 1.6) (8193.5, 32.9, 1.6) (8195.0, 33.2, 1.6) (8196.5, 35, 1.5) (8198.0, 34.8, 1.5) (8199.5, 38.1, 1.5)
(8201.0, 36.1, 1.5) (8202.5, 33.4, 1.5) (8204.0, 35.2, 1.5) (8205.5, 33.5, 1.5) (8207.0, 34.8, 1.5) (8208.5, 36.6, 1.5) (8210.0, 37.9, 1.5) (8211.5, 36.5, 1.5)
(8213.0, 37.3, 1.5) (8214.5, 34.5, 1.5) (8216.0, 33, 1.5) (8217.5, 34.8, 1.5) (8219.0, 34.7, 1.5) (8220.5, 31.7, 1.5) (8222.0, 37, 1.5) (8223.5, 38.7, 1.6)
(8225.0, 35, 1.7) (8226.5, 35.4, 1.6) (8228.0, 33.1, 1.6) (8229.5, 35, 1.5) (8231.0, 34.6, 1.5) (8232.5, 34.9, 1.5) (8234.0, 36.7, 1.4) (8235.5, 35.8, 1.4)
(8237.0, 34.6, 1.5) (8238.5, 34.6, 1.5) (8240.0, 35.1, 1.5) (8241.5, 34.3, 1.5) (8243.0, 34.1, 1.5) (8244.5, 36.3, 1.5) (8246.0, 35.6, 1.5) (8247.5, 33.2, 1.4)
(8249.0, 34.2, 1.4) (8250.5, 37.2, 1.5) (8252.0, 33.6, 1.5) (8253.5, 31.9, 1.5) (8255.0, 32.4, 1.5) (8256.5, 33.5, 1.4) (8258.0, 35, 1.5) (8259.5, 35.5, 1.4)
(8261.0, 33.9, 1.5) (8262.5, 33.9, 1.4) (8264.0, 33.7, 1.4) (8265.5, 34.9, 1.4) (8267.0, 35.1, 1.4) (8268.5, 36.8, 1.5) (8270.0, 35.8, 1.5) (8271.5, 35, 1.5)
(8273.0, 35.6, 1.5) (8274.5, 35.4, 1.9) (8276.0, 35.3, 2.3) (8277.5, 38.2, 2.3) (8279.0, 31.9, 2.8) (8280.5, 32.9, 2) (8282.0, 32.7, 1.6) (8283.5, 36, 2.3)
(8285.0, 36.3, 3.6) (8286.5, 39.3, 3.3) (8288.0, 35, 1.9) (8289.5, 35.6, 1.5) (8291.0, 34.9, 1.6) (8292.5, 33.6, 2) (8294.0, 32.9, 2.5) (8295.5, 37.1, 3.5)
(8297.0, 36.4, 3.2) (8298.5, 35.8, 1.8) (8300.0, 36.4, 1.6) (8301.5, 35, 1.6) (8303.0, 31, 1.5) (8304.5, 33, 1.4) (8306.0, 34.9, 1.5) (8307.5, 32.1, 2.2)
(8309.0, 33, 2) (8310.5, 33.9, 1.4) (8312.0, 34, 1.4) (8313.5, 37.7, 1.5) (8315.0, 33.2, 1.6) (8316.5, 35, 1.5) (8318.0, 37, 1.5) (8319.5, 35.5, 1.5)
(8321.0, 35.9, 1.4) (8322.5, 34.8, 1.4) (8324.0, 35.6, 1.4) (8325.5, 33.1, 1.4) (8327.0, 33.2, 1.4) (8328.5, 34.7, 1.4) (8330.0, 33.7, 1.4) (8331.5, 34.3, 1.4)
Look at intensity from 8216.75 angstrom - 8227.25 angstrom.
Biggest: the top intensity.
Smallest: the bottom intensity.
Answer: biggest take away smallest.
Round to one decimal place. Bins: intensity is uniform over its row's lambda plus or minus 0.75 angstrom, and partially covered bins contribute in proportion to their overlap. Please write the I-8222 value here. 7.0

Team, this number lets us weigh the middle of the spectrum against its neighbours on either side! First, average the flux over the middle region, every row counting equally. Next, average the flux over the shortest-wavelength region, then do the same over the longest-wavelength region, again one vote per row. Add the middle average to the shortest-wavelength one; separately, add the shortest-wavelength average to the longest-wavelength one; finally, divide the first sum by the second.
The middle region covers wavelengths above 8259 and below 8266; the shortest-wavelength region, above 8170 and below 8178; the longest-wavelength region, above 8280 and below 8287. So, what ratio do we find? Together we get 0.99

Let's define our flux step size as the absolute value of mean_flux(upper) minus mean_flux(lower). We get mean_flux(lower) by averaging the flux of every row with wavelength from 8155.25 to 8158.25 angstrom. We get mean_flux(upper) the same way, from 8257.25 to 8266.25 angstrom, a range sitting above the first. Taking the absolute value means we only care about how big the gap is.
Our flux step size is 1.4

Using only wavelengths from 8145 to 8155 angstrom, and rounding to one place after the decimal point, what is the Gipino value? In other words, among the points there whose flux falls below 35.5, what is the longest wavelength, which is 8154.5 angstrom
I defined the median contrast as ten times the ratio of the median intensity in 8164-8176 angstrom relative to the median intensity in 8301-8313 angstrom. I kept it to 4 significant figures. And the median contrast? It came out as 10.75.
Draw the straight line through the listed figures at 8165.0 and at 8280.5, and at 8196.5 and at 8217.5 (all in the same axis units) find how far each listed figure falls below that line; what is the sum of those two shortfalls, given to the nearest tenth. -4.1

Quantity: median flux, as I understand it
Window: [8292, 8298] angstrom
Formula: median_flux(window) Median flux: 35.0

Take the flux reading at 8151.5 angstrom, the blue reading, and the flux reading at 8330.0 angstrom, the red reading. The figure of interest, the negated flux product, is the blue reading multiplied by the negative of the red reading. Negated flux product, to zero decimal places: -1233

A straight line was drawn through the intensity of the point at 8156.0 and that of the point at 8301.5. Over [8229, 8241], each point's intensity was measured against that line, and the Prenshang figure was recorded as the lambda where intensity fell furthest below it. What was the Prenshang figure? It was 8231.0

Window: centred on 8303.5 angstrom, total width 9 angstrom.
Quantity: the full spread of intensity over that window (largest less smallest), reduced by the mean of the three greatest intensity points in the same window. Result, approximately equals -30.0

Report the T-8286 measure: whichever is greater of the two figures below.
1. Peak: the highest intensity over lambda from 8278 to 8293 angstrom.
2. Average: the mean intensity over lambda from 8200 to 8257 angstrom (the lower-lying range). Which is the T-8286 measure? 39.3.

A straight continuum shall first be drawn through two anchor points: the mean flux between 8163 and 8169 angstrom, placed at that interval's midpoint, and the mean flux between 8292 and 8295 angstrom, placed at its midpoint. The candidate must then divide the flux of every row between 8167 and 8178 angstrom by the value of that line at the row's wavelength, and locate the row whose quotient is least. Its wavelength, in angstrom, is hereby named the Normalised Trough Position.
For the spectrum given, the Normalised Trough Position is 8172.5 angstrom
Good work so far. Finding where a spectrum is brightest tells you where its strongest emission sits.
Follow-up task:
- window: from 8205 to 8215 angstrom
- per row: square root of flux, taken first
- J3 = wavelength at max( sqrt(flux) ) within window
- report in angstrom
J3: 8210.0 angstrom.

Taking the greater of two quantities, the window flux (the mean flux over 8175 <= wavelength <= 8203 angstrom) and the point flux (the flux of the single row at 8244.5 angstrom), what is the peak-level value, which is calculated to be 36.3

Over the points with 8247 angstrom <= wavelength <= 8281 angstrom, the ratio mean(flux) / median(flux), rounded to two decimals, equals 0.99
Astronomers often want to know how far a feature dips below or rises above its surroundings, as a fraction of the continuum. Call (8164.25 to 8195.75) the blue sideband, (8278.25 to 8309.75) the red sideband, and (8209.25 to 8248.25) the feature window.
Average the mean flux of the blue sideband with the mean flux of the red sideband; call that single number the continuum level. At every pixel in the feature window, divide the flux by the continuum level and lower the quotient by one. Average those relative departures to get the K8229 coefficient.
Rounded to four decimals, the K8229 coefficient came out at 0.0049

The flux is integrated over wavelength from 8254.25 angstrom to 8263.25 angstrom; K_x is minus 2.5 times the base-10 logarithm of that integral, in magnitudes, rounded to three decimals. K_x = -6.215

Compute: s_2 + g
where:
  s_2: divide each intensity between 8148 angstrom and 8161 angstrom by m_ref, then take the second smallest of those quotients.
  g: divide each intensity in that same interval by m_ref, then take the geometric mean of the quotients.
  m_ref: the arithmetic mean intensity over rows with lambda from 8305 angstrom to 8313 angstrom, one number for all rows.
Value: 2.11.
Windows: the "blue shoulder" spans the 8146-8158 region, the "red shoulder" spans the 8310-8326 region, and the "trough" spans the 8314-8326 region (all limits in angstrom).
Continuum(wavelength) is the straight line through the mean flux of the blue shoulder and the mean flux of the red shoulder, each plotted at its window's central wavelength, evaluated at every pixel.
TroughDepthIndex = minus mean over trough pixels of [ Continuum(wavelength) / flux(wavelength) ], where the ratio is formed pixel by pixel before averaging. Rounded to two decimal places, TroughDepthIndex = -1.00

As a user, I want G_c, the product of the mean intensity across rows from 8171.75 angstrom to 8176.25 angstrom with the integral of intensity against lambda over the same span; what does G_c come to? 5973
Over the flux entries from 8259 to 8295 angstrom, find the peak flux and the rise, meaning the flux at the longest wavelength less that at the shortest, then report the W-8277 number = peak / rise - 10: -25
